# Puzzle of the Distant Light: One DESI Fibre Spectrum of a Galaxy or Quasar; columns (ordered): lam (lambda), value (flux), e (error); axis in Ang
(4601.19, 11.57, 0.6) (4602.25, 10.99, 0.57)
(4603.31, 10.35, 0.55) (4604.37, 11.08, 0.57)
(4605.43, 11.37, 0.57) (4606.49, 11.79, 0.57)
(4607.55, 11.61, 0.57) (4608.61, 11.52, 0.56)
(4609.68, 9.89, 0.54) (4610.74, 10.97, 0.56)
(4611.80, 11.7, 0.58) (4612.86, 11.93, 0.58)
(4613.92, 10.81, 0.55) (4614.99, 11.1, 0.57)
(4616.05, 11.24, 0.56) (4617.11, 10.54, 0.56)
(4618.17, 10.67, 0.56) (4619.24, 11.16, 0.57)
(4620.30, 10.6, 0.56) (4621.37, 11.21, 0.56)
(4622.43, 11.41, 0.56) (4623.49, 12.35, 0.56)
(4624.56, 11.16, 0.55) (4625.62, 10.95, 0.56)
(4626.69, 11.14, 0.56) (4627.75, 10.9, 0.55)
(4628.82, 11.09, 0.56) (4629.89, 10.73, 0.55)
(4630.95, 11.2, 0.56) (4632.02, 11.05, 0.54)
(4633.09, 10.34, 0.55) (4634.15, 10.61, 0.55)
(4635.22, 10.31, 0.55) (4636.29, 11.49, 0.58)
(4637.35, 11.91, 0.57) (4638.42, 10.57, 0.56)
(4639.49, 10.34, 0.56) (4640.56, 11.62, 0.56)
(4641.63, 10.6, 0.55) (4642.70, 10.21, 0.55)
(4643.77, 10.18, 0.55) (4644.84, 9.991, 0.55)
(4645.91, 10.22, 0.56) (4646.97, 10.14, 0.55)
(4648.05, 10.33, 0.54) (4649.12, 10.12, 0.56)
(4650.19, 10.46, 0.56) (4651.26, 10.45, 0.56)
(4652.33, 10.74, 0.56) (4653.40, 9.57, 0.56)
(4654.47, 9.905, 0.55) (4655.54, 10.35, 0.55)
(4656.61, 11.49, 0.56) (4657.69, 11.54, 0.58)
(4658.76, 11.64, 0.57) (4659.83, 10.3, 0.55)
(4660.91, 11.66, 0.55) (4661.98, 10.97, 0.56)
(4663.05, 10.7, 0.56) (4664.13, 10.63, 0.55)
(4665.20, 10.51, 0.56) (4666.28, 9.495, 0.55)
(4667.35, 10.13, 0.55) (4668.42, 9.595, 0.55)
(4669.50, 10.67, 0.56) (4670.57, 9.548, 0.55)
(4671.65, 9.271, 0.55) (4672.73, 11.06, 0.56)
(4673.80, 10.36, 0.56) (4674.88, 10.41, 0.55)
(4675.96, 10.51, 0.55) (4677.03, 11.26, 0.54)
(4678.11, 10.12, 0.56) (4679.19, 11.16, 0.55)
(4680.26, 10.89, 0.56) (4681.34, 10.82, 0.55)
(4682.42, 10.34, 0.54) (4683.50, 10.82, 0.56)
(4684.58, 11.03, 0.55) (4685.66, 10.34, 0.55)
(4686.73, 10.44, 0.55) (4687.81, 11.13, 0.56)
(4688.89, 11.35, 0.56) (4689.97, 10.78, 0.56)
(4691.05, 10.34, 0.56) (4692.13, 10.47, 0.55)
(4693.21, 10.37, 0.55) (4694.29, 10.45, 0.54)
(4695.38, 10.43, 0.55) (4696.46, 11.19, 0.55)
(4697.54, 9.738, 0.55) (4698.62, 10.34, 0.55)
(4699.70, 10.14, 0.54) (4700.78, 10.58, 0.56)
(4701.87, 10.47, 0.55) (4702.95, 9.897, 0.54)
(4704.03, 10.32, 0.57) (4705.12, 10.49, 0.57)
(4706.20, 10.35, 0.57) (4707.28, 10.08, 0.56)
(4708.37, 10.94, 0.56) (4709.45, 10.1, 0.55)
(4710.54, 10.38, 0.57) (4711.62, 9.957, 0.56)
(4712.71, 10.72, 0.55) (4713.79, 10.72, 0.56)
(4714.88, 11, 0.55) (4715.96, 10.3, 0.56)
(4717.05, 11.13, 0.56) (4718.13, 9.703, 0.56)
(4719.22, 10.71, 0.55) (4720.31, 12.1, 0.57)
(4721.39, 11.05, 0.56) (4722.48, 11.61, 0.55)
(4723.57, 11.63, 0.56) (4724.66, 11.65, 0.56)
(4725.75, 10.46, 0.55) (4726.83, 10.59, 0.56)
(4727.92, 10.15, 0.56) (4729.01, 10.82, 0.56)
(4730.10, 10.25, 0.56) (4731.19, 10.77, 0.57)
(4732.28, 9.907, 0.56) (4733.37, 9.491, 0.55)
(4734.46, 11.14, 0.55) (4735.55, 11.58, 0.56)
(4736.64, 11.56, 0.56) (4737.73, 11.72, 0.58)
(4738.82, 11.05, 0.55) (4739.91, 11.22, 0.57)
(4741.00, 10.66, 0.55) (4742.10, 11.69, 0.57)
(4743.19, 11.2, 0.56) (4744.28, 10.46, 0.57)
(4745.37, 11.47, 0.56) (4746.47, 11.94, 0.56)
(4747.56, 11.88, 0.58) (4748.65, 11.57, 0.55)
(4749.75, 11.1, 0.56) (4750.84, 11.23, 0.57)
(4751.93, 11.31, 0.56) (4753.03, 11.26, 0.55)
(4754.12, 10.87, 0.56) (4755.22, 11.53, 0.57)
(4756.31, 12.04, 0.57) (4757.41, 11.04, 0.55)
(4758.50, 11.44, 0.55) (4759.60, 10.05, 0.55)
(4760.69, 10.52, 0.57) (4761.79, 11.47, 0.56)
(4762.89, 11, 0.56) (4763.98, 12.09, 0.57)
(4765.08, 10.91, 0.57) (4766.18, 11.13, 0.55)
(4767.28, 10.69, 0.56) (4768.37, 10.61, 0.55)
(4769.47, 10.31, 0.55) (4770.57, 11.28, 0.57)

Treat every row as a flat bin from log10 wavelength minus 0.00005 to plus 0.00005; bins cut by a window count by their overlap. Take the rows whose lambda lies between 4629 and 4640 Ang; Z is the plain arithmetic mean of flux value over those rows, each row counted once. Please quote 10.9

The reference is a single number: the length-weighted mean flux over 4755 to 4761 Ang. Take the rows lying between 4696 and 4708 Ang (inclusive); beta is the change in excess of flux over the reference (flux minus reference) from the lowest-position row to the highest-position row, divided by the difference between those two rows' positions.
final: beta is -0.103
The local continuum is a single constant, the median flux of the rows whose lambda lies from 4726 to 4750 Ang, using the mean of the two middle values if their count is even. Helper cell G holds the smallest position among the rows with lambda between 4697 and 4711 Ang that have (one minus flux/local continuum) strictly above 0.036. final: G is 4697.54 Ang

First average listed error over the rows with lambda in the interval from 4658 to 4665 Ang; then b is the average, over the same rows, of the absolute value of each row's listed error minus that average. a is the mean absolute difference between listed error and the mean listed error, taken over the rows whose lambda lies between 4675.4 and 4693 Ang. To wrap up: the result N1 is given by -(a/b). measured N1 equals -0.90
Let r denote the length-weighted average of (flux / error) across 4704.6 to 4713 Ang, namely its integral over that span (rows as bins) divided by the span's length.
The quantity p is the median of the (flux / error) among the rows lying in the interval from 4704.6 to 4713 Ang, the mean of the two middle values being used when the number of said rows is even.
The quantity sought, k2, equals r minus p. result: 0.2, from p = 18.3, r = 18.5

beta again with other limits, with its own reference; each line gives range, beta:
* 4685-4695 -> 0.013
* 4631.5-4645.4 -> -0.083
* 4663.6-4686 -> -0.013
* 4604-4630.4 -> -0.014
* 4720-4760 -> -0.052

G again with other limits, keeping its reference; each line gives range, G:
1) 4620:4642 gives 4620.30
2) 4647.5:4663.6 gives 4648.05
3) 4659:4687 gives 4659.83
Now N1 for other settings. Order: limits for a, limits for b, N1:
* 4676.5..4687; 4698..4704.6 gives -0.61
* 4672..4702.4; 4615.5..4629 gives -1.98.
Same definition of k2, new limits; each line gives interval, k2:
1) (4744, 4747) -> -0.3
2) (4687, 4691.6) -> -0.1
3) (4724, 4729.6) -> 0.2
